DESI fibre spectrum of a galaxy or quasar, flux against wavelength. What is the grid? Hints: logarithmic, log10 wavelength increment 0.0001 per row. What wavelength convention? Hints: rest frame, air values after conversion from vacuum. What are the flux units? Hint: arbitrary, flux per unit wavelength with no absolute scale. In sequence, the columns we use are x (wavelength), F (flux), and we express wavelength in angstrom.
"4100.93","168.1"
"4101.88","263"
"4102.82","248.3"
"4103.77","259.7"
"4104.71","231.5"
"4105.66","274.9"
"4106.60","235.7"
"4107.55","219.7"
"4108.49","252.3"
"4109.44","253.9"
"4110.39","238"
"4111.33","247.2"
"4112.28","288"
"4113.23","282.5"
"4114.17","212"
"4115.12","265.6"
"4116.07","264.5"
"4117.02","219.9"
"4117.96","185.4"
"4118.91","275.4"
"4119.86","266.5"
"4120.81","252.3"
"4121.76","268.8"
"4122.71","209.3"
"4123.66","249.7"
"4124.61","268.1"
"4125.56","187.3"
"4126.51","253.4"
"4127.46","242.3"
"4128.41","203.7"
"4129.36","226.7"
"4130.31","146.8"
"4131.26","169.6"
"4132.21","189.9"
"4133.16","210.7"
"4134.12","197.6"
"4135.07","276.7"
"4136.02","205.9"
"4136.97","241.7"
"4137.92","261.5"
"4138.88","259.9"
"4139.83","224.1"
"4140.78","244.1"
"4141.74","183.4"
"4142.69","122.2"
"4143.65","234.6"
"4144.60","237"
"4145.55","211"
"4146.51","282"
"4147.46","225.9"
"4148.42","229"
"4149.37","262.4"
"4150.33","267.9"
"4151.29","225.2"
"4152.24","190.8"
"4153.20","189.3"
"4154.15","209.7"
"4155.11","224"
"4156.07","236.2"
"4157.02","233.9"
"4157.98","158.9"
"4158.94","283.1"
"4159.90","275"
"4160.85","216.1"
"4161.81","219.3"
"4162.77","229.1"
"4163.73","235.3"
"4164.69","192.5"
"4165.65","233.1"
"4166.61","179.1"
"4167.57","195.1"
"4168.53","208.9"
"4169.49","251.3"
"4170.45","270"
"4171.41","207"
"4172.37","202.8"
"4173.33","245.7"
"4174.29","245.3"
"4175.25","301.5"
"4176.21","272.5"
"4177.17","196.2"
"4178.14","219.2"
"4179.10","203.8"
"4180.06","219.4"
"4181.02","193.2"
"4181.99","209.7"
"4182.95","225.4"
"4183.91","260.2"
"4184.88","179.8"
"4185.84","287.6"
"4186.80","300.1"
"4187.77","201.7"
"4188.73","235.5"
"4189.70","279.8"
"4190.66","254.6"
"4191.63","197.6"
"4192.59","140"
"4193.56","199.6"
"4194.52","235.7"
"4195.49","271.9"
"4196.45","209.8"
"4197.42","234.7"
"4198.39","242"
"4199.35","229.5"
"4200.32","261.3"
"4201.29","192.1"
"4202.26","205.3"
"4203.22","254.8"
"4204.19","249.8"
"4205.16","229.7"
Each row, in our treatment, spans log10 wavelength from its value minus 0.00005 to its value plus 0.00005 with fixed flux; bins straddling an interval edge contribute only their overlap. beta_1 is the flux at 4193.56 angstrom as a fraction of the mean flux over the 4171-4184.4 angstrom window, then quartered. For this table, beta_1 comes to 0.22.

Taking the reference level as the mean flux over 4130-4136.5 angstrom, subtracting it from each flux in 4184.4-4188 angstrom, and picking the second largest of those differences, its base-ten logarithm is 1.94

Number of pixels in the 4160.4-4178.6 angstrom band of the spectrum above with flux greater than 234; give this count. 7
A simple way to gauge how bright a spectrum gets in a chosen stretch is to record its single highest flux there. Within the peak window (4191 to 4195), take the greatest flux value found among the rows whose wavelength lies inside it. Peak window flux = 235.7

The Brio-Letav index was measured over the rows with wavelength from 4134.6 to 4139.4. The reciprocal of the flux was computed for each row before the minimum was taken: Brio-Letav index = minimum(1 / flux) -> 0.0036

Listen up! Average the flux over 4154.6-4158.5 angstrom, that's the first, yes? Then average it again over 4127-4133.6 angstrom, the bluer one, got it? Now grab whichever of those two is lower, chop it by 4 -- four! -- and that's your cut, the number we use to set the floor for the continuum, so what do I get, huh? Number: 50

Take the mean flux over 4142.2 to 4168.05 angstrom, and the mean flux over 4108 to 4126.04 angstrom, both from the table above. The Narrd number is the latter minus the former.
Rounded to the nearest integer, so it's 25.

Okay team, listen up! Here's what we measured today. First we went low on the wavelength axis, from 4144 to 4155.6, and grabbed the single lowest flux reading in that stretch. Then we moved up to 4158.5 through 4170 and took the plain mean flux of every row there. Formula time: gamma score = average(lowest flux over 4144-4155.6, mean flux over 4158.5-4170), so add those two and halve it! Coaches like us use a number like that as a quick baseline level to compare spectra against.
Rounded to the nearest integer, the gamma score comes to 208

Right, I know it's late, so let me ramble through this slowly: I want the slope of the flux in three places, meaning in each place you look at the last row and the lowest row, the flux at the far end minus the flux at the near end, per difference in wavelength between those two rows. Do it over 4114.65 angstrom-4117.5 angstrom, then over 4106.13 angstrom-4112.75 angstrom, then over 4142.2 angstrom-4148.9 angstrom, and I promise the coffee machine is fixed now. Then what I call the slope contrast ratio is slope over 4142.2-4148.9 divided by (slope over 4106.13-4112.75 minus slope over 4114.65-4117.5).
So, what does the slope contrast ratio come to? 0.6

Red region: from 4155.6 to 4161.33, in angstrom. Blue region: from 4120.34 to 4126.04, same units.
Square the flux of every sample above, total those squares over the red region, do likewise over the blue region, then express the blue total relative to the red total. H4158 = 1.03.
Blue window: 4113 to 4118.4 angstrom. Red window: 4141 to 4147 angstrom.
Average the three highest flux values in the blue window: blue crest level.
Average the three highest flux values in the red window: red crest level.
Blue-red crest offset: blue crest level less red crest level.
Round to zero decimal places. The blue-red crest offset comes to 20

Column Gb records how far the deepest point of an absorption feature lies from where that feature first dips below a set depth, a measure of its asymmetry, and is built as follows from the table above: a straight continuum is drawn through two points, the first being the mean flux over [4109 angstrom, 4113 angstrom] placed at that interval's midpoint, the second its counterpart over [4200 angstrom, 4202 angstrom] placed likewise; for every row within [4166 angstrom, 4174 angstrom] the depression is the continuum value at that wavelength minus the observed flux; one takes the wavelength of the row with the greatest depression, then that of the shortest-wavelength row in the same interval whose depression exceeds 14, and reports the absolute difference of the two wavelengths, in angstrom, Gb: 0.0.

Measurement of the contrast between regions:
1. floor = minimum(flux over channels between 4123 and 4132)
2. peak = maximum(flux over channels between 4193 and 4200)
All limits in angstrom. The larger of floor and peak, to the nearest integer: 272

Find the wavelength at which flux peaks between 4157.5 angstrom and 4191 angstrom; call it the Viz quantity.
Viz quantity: 4175.25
